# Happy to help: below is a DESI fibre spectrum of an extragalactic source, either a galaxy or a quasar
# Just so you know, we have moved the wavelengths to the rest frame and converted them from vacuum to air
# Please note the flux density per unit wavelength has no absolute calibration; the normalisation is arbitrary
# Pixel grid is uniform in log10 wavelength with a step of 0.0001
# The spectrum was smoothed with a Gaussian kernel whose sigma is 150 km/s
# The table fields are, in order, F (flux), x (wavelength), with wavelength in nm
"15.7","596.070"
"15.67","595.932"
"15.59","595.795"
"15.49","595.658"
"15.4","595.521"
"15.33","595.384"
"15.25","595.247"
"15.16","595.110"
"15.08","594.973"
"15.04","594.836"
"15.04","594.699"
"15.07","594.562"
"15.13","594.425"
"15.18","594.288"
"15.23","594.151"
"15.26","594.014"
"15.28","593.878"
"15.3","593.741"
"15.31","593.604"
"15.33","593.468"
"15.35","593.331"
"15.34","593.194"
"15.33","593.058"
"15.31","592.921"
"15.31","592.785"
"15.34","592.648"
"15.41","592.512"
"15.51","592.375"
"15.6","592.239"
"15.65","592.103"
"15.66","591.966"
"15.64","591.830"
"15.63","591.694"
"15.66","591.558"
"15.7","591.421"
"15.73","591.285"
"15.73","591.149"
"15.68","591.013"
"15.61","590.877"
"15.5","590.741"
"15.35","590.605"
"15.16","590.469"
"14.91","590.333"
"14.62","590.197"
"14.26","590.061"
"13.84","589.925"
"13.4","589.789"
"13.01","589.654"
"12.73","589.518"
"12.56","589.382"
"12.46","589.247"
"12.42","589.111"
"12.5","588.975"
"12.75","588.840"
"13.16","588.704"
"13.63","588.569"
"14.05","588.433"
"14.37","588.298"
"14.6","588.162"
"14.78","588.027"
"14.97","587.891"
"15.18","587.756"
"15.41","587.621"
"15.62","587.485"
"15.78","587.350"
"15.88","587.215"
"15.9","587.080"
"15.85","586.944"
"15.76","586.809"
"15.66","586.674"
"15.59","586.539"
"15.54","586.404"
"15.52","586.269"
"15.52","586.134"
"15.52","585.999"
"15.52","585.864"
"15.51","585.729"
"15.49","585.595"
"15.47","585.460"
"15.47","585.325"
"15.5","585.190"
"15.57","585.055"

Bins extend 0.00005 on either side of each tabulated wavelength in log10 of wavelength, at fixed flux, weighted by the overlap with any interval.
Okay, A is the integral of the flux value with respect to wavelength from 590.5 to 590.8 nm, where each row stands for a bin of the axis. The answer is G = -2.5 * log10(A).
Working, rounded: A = 4.6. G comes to -1.7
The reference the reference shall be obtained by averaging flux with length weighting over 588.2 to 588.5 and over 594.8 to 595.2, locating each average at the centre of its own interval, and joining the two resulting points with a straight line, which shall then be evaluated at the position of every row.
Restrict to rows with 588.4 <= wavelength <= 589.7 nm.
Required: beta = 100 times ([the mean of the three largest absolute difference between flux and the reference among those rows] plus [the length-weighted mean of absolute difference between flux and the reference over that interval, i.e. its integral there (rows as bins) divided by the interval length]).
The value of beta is 332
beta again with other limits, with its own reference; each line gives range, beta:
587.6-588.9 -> 206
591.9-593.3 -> 155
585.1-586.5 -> 322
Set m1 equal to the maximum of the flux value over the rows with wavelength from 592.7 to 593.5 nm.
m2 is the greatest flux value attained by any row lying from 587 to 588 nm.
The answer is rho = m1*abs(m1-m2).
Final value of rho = 8.4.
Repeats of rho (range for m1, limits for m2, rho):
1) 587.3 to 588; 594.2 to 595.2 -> 9.5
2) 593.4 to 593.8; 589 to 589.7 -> 35.6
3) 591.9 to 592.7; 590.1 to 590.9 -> 0.8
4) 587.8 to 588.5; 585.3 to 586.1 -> 8.2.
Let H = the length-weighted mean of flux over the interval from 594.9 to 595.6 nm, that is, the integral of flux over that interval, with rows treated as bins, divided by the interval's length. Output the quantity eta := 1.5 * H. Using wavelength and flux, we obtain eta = 22.9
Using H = 15.3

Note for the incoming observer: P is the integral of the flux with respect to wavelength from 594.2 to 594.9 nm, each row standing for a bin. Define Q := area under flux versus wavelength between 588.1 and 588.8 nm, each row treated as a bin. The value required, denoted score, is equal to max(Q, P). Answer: 10.6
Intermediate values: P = 10.56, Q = 9.7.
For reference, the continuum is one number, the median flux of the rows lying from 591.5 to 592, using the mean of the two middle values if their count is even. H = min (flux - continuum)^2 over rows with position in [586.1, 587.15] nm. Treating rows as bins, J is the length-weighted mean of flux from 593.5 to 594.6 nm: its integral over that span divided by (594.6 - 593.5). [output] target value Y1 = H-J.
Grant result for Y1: -15.2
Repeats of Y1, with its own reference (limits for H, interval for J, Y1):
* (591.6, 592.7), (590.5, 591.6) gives -15.6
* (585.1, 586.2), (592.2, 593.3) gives -15.4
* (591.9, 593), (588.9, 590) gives -12.9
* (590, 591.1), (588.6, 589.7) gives -12.7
